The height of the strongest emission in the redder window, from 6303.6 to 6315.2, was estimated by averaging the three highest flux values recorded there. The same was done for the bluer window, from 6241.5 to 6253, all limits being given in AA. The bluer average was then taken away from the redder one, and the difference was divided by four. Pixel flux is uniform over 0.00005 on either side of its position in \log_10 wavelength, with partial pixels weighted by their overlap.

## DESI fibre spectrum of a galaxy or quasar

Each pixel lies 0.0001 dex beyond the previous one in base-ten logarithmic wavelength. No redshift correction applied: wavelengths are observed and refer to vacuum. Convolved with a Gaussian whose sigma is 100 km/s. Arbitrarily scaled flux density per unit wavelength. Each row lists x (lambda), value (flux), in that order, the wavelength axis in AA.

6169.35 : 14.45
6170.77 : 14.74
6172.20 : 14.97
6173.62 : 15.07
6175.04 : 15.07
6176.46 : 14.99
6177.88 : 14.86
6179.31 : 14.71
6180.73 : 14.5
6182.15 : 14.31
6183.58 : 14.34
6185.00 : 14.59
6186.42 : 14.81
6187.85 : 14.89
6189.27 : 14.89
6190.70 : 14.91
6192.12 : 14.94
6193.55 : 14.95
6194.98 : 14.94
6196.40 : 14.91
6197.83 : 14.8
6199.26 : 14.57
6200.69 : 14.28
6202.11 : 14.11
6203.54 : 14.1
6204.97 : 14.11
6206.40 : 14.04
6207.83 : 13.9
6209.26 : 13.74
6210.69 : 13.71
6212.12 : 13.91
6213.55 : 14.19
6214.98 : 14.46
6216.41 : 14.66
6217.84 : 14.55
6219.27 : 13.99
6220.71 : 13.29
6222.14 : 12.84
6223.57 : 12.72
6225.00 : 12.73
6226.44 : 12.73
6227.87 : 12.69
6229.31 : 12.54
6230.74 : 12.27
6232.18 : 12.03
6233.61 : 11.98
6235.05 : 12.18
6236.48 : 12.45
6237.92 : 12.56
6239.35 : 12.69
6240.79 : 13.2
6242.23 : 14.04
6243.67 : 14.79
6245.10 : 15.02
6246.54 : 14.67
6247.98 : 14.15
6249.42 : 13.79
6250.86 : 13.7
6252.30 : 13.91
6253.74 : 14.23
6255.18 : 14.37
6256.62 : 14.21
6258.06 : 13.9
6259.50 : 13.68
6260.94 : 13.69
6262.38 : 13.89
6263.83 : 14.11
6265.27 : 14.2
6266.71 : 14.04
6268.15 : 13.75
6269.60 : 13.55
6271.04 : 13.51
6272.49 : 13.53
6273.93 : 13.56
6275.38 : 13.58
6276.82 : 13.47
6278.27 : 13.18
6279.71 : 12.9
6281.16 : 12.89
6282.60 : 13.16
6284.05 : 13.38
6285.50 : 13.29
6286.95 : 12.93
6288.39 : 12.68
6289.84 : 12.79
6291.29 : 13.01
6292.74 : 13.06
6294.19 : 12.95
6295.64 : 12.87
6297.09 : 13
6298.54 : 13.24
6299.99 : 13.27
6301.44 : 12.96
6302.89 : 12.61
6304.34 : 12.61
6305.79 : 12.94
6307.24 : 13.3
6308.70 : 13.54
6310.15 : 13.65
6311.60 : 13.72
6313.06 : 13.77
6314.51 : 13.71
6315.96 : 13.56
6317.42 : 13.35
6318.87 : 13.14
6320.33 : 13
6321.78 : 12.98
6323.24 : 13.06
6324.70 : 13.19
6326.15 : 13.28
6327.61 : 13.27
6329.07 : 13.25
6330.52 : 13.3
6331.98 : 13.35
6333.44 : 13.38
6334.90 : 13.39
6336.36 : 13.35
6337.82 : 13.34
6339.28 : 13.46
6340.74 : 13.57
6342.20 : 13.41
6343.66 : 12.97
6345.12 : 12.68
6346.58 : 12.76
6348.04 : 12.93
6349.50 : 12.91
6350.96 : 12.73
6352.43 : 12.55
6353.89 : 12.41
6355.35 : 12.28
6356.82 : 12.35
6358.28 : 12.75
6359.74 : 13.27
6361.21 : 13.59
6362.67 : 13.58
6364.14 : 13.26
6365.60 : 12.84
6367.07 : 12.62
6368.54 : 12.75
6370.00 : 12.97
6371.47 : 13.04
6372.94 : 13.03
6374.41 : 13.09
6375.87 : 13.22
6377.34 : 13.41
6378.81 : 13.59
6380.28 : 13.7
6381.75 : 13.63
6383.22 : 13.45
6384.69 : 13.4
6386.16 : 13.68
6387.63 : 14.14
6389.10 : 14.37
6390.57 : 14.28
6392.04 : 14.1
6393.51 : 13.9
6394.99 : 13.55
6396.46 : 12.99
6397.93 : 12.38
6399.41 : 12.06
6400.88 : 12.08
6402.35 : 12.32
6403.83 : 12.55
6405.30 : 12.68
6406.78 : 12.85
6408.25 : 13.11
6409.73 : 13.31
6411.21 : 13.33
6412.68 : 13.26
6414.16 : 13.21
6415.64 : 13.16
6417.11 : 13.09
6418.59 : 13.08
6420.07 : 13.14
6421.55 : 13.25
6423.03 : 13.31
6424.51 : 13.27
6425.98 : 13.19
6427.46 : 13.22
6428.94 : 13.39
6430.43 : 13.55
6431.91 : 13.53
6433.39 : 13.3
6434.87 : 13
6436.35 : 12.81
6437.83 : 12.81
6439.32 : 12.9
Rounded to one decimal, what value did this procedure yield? -0.3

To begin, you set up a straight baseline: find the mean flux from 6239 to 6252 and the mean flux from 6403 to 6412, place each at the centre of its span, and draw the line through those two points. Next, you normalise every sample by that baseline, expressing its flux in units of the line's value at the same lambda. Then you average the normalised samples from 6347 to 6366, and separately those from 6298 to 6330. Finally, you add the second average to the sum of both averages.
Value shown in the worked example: 2.92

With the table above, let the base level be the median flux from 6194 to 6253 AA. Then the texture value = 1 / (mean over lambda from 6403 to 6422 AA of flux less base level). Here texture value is -1.2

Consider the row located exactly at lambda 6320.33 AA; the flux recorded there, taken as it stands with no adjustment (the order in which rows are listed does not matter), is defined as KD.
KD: 13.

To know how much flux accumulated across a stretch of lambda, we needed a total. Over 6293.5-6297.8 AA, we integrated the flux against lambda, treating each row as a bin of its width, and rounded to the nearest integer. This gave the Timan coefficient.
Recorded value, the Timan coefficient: 56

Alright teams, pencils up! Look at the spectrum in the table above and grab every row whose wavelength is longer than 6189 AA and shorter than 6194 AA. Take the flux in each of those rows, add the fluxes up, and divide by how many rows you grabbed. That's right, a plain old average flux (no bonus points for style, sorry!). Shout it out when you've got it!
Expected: 14.9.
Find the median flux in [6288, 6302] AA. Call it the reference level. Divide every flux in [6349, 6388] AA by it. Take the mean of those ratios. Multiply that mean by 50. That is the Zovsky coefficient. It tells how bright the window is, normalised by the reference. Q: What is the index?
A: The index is 50.5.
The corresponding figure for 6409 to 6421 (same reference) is 50.8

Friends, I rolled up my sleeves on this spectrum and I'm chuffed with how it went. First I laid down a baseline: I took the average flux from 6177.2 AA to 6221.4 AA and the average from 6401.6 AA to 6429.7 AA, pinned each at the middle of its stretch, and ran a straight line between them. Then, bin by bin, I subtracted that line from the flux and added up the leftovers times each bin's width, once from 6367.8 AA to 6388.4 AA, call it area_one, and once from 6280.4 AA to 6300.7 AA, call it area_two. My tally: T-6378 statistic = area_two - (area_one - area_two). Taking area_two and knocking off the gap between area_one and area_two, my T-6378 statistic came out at -34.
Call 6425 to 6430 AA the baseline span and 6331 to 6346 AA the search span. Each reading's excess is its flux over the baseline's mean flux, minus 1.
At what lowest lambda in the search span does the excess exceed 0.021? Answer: 6340.74 AA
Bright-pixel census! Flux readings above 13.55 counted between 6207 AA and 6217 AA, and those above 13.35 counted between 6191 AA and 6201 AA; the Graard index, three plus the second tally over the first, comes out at 4.0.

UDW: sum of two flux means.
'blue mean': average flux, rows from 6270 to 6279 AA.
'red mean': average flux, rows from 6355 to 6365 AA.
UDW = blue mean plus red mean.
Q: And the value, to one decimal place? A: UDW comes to 26.5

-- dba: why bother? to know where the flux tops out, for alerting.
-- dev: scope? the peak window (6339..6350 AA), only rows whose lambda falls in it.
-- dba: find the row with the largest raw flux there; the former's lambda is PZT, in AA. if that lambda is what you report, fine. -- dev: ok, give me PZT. 6340.74 AA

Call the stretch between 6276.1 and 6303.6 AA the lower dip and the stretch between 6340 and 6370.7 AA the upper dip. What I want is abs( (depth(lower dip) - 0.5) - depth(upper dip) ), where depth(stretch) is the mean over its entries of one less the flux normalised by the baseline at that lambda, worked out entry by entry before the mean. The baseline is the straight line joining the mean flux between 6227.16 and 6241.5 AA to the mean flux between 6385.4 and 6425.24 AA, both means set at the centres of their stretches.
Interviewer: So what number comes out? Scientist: 0.532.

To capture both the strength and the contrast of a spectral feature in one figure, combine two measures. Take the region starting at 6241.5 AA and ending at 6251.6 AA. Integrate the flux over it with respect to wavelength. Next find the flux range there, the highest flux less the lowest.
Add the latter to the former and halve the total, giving 73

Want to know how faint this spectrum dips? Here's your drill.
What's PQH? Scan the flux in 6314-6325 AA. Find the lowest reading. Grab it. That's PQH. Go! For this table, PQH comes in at 12.98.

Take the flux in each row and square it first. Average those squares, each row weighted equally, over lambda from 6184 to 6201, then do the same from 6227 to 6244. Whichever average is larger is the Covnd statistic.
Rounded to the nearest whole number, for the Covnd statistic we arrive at 219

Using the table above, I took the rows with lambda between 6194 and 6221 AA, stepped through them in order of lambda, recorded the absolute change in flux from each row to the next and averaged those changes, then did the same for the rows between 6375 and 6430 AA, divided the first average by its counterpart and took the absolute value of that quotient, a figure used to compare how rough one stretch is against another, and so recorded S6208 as 1.2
